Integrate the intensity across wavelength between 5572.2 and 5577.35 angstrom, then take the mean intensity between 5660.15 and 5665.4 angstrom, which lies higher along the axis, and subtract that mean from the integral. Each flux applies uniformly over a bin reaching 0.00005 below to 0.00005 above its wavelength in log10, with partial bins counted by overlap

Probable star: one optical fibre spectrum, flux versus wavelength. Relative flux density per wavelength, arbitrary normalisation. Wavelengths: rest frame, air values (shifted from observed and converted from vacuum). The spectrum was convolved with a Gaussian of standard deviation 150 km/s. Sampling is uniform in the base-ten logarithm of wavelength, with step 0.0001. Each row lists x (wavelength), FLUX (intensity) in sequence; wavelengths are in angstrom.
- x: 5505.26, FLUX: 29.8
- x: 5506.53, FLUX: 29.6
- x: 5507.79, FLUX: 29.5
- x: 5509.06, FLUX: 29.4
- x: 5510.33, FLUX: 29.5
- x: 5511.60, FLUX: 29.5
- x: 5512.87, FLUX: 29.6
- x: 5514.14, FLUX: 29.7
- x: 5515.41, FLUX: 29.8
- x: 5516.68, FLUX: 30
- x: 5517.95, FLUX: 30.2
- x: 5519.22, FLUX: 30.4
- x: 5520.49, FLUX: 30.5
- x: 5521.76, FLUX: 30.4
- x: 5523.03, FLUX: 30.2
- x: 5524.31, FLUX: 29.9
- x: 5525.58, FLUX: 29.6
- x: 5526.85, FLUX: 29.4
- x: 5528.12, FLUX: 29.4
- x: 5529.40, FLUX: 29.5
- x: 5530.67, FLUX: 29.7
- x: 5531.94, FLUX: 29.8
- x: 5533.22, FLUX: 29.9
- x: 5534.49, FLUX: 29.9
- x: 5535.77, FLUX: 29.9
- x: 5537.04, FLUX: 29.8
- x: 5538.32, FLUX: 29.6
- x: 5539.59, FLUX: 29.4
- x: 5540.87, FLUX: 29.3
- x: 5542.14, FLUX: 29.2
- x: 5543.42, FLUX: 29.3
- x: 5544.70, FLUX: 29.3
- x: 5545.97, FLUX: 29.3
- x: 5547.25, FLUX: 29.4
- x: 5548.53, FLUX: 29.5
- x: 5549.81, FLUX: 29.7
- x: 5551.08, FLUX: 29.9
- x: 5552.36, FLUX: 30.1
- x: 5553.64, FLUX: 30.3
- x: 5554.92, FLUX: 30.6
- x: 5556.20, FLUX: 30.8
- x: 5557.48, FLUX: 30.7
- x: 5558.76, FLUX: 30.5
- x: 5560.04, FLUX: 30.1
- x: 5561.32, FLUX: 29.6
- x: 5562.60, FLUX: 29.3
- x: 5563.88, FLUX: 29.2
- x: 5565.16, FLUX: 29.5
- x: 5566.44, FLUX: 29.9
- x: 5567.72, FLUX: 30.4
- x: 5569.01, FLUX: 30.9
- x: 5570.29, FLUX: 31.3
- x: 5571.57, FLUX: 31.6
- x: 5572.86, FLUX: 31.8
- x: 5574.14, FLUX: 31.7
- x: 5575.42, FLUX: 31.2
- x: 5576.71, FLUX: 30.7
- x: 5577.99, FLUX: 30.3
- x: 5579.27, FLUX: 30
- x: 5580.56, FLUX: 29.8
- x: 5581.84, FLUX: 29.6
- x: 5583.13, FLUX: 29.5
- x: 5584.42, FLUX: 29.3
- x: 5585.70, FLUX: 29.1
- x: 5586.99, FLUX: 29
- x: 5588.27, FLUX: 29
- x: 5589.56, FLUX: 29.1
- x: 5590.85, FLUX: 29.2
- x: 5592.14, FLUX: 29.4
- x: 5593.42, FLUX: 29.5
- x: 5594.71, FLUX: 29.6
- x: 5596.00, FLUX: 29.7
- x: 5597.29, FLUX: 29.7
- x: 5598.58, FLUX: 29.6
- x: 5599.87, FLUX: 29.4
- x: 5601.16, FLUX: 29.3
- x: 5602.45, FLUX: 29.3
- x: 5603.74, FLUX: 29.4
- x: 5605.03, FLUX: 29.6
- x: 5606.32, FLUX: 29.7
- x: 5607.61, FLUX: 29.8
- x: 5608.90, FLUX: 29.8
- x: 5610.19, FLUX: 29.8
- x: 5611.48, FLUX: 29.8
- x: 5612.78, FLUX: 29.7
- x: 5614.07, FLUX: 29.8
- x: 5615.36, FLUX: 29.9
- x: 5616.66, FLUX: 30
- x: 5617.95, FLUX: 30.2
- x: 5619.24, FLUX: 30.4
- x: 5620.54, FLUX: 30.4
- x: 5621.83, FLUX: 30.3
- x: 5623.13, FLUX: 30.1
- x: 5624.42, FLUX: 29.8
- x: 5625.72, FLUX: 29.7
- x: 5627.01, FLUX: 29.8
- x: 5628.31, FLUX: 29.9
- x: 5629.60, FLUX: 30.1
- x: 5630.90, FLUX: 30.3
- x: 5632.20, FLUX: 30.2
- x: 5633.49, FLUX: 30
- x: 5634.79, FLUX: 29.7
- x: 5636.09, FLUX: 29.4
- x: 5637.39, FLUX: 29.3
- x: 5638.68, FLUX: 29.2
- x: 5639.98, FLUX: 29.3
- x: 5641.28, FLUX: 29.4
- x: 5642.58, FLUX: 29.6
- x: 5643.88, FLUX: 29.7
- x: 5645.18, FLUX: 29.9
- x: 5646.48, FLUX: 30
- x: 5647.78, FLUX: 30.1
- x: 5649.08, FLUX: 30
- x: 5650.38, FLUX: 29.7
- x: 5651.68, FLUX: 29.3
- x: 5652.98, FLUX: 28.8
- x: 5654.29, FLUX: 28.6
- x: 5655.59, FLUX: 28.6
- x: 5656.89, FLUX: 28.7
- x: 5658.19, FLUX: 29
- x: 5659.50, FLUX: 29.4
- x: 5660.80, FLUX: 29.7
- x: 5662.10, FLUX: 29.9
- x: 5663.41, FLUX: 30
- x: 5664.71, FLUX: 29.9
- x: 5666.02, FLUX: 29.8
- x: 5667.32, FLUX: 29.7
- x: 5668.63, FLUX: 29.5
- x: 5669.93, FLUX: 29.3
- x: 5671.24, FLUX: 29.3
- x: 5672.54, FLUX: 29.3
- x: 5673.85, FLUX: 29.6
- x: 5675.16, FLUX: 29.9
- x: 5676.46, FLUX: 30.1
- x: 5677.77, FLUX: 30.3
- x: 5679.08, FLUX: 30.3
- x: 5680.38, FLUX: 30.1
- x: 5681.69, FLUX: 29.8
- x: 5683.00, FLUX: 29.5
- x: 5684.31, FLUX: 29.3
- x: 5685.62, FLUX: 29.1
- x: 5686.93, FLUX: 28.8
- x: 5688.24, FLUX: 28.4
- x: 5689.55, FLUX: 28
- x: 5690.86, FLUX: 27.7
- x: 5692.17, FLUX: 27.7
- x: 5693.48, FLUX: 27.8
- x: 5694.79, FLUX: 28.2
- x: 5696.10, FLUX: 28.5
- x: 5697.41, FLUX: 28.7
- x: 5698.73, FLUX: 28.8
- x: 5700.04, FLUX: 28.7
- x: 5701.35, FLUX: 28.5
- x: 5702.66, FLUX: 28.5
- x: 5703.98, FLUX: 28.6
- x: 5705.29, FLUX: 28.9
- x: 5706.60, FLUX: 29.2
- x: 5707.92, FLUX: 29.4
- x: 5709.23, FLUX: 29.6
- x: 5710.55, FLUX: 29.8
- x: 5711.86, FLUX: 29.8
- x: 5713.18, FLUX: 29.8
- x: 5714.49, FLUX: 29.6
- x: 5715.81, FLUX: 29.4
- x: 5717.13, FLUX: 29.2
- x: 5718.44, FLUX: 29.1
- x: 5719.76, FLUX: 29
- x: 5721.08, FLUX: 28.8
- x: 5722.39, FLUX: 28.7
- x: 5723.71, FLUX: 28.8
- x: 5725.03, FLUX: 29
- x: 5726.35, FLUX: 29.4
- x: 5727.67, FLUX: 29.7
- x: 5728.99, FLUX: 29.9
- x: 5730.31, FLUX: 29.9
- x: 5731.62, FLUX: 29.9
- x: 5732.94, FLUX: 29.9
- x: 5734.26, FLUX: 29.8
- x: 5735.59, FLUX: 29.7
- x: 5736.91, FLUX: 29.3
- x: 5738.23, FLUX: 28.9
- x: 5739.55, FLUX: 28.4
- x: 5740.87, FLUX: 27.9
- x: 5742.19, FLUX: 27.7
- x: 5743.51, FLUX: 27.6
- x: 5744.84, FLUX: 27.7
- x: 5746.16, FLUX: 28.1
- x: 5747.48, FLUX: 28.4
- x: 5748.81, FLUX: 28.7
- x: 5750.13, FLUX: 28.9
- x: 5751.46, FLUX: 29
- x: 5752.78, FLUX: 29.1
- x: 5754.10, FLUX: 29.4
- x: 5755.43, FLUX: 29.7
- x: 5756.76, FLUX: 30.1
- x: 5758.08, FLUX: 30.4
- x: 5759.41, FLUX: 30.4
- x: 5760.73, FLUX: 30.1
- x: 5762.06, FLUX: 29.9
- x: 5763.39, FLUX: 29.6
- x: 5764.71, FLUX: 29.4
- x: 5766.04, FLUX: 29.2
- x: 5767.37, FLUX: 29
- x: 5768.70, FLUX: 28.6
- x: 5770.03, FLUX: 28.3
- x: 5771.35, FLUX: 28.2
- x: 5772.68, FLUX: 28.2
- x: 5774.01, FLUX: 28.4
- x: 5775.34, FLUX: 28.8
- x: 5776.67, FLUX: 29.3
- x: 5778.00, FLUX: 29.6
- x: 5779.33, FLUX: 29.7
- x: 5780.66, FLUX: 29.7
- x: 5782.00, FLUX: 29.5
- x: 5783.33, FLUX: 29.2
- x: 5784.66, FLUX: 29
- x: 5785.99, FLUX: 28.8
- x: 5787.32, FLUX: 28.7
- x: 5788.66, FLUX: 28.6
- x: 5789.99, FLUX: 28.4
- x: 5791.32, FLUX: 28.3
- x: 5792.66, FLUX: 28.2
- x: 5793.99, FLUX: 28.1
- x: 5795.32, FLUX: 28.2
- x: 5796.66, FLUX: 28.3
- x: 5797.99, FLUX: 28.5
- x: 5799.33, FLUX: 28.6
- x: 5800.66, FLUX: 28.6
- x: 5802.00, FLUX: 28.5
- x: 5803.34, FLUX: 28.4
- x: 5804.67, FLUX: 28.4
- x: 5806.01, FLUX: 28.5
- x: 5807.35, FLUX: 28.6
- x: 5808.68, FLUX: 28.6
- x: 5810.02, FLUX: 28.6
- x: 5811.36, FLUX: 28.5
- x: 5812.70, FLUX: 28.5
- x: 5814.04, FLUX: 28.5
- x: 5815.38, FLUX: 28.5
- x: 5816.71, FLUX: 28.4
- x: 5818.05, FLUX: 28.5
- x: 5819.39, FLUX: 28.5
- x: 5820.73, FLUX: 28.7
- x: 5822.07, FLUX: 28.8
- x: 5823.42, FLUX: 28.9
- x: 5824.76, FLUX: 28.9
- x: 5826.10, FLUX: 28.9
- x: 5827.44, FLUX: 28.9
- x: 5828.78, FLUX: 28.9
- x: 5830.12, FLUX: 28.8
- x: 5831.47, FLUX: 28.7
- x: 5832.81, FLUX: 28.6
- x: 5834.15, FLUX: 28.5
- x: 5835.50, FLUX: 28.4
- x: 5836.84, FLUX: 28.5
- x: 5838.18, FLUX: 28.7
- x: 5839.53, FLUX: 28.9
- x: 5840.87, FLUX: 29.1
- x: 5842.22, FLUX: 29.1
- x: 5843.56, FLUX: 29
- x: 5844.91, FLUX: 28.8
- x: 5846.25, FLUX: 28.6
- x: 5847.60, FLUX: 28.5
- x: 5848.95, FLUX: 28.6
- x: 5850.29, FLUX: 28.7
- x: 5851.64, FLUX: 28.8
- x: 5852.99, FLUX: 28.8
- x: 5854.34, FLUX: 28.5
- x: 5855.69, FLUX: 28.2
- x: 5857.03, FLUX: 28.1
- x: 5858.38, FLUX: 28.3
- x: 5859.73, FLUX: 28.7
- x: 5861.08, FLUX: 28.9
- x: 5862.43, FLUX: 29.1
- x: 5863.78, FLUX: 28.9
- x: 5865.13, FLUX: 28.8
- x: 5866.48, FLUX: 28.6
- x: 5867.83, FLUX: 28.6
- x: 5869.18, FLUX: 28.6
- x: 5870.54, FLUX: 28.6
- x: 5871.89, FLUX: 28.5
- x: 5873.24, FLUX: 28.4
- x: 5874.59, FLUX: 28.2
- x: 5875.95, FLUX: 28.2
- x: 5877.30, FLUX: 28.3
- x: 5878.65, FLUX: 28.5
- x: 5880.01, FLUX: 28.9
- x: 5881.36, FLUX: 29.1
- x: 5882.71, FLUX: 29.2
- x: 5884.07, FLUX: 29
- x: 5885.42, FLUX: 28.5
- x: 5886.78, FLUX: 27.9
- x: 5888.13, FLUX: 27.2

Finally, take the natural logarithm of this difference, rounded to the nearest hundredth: 4.88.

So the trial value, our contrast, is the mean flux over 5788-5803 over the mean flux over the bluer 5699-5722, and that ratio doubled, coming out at 1.95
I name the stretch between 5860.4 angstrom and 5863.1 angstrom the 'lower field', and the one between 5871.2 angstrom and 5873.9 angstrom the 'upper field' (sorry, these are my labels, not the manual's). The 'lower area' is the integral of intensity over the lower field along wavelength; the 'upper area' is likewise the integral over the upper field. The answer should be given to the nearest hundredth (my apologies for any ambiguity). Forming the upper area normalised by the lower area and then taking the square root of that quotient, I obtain 0.99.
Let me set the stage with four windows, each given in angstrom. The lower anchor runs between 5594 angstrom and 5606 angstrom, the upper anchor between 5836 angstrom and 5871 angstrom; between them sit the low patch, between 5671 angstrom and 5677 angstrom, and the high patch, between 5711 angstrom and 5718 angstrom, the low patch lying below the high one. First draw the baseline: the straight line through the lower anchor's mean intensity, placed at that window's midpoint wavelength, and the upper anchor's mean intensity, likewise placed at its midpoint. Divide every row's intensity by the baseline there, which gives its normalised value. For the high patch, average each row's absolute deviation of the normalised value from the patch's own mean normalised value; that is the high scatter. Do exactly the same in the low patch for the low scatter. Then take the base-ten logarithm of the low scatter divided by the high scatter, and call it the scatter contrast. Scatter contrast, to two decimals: 0.16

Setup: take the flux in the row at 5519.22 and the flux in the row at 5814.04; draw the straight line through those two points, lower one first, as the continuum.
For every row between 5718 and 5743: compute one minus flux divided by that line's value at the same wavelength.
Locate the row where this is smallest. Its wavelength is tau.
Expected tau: 5732.94 angstrom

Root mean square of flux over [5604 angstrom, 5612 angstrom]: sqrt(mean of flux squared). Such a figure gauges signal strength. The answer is 29.8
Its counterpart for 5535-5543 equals 29.5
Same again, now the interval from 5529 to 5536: 29.8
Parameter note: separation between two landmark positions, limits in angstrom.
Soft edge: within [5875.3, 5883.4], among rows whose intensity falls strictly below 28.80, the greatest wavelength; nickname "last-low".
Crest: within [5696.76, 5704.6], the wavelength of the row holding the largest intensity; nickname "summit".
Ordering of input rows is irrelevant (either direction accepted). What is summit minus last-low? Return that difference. -179.9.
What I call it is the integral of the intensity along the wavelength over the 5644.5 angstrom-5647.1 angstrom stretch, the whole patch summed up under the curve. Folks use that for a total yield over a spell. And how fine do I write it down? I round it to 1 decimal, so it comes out 77.9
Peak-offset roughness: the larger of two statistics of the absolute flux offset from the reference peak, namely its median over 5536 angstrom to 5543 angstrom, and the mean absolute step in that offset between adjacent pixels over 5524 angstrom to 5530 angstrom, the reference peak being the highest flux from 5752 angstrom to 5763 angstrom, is 1.0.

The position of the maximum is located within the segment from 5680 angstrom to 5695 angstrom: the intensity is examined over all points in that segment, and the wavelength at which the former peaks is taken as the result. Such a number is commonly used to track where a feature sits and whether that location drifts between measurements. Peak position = 5680.38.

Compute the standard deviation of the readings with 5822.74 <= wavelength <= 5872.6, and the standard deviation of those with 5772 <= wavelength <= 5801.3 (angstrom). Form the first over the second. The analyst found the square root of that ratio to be 0.68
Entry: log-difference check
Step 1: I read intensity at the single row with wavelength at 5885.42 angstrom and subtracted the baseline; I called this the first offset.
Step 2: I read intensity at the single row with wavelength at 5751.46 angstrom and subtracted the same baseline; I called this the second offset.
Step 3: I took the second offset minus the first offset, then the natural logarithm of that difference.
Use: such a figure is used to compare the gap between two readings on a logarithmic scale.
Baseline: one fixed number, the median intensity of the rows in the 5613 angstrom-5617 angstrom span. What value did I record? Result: -0.7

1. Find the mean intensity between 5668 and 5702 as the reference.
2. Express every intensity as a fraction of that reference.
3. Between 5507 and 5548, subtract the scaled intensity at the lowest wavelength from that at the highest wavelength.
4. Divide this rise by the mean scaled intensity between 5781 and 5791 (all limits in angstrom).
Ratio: 0.00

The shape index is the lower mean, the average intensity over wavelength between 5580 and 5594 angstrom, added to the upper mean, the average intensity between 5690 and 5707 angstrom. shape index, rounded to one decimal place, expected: 57.8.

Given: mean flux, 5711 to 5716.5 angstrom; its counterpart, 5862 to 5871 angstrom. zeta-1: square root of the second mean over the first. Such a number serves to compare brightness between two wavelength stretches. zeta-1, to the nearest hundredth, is 0.98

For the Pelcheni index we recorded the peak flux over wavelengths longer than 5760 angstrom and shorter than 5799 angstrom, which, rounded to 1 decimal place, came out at 30.1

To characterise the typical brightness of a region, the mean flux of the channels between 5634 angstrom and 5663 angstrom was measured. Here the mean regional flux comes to 29.4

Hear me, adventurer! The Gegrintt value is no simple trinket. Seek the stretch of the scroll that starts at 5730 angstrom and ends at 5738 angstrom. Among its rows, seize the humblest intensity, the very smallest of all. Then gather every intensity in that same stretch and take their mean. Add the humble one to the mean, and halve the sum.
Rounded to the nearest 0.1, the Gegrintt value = 29.5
